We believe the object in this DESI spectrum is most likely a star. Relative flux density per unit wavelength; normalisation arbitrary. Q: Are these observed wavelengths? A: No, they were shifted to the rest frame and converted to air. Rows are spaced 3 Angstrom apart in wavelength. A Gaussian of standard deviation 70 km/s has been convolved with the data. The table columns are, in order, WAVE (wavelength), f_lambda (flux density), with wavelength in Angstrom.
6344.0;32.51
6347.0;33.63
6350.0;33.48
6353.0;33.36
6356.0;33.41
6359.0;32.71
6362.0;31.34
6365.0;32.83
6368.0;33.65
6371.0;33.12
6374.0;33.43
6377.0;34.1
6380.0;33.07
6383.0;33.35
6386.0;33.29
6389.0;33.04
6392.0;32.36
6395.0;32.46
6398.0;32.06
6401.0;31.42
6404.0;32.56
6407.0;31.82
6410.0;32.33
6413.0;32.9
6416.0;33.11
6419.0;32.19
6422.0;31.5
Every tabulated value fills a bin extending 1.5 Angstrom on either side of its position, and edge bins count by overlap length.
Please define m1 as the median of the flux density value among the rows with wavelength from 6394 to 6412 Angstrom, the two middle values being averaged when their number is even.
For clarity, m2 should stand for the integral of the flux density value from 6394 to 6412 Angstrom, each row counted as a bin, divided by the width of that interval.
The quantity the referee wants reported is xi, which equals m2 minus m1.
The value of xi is -0.07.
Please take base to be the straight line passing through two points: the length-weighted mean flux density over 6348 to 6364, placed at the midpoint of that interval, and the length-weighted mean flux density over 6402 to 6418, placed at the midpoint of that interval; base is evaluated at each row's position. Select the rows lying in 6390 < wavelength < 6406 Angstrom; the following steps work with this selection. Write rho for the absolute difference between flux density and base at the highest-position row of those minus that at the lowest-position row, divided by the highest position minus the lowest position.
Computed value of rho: -0.02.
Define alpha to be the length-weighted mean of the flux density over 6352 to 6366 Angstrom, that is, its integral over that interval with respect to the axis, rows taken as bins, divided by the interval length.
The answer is 32.7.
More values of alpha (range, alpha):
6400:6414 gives 32.2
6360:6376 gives 32.9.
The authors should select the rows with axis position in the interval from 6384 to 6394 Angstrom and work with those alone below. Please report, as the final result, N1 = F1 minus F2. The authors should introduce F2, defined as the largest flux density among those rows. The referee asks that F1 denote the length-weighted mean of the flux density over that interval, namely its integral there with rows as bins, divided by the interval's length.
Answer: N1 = -0.4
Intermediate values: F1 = 32.9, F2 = 33.29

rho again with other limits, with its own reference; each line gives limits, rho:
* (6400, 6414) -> -0.06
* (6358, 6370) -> 0.08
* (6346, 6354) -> -0.04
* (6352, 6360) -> -0.05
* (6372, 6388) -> 0.00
